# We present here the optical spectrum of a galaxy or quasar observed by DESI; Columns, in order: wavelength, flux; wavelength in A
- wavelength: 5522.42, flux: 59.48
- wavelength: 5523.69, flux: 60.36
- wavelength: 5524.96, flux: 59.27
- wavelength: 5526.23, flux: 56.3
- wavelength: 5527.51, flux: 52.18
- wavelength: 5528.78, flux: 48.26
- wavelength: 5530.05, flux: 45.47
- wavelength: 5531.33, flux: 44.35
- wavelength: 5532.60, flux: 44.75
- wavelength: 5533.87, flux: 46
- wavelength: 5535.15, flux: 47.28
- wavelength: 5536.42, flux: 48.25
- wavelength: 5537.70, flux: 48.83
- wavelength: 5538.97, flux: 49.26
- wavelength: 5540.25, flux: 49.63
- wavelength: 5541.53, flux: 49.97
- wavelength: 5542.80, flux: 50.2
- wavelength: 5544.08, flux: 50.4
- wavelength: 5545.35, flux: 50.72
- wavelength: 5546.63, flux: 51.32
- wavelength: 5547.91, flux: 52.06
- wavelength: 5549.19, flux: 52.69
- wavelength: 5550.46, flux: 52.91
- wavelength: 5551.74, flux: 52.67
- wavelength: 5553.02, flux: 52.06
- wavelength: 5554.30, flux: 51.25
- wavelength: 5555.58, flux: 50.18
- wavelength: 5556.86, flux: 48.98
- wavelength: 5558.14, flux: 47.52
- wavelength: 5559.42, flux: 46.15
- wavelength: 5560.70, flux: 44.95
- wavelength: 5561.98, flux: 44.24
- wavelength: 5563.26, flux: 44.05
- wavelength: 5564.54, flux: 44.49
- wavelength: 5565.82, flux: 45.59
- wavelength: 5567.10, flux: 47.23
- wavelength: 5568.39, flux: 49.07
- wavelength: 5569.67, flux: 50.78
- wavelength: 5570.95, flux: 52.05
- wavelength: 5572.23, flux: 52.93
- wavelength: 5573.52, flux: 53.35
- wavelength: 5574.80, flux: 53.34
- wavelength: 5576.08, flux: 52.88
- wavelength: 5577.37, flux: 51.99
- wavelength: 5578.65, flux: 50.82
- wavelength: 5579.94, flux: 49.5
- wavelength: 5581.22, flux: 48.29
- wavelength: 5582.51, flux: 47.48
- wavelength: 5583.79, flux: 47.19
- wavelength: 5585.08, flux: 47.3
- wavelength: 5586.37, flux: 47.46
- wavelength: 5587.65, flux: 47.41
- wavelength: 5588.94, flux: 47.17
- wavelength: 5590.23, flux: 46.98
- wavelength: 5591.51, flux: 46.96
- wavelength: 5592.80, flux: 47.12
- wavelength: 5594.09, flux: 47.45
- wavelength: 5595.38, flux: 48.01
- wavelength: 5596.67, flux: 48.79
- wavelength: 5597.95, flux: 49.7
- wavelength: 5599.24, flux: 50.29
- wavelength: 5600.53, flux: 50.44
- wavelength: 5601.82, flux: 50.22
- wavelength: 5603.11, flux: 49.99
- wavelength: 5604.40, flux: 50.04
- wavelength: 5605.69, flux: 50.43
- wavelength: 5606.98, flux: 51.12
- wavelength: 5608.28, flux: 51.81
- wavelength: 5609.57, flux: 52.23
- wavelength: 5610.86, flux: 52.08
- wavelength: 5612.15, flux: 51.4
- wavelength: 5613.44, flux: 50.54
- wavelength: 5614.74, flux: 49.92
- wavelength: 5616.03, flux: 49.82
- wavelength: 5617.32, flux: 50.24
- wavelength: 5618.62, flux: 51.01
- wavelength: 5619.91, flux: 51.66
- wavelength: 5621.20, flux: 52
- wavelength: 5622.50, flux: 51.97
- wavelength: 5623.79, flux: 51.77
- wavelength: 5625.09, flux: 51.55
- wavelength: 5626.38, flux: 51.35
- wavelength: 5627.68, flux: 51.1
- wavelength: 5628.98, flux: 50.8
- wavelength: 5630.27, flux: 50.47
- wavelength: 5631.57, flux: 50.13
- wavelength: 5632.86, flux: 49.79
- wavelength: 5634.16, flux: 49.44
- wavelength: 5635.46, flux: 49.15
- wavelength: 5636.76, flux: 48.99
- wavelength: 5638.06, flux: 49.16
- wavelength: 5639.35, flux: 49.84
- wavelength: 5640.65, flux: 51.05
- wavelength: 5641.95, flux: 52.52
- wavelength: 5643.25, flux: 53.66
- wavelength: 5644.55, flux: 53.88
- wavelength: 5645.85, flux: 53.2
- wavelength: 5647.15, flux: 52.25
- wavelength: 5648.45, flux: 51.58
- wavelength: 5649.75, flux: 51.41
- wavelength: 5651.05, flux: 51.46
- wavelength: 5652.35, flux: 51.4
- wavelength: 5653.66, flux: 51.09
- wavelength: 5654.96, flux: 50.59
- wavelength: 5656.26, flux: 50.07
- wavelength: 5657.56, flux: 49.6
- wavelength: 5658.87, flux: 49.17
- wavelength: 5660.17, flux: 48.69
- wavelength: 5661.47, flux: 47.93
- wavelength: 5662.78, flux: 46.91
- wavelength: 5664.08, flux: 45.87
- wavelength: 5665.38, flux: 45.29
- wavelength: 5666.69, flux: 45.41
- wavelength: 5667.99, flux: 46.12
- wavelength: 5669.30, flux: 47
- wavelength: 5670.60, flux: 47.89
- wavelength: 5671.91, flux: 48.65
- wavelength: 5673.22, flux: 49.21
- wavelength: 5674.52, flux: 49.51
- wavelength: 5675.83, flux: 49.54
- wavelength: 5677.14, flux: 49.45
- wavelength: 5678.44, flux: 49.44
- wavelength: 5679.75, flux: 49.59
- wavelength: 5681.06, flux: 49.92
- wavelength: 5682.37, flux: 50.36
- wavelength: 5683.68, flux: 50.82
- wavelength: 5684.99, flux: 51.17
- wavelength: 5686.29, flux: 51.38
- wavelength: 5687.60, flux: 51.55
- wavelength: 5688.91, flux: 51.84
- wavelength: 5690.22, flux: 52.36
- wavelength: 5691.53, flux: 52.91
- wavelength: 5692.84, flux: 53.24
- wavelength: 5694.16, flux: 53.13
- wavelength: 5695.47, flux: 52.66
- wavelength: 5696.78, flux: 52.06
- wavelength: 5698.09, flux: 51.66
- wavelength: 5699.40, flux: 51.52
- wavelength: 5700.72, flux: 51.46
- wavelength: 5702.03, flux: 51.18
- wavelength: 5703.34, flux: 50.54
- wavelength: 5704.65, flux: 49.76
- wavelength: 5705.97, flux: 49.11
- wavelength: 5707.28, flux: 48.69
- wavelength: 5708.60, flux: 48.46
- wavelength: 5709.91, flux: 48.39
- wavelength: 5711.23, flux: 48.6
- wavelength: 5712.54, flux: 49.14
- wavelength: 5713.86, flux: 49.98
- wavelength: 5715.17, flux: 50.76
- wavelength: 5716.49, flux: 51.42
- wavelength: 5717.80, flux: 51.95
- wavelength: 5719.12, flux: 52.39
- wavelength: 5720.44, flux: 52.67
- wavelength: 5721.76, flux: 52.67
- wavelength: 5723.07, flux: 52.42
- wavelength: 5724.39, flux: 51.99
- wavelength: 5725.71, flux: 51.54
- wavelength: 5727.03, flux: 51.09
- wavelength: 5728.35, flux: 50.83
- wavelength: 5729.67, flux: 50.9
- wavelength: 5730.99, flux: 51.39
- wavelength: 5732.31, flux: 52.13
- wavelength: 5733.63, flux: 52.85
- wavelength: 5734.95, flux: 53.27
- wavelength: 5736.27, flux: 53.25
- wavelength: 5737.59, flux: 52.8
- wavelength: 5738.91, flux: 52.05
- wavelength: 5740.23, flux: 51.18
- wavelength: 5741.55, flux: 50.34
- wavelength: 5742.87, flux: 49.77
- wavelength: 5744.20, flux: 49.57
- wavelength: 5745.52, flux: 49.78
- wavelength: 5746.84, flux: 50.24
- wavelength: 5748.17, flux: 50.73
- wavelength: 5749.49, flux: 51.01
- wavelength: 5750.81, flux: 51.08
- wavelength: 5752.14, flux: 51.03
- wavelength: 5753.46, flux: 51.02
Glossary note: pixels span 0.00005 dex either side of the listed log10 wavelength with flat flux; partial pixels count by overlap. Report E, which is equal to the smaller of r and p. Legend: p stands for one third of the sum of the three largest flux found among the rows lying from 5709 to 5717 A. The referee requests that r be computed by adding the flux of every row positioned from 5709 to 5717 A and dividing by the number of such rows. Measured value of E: 49.7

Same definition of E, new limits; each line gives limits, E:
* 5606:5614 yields 51.5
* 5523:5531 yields 53.6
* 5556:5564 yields 46.0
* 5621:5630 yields 51.5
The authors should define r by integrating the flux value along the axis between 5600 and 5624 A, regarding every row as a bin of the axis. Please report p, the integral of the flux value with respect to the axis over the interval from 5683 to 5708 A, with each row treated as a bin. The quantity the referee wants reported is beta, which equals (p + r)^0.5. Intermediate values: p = 1285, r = 1223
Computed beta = 50.1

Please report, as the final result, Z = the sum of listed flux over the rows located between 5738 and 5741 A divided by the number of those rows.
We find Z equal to 51.6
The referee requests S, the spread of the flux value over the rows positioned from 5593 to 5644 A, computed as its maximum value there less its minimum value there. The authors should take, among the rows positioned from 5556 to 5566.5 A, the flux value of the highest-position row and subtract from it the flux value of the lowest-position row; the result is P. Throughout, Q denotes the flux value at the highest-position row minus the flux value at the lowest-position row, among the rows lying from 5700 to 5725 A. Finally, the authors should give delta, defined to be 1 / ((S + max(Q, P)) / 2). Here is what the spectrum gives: 0.297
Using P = -3.4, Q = 1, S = 6.2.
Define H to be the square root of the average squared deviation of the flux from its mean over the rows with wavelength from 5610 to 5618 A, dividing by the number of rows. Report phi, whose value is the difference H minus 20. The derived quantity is -19.2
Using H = 0.82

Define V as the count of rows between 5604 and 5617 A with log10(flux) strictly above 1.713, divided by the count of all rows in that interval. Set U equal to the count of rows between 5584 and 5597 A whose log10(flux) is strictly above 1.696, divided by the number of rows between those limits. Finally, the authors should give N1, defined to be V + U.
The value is 0.3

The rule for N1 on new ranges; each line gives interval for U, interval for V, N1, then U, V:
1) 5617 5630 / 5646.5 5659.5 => 1.1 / 1.00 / 0.1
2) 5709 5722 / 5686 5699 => 1.5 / 0.70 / 0.8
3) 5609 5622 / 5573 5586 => 1.4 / 1.00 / 0.4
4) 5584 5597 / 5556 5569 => 0.0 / 0.00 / 0.0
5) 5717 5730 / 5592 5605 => 1.0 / 1.00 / 0.0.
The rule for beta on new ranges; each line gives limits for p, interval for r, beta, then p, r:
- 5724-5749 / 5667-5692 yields 50.3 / 1283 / 1247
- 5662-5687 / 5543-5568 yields 49.4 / 1215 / 1223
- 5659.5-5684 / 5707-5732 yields 49.5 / 1182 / 1271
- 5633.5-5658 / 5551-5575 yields 49.2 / 1251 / 1174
